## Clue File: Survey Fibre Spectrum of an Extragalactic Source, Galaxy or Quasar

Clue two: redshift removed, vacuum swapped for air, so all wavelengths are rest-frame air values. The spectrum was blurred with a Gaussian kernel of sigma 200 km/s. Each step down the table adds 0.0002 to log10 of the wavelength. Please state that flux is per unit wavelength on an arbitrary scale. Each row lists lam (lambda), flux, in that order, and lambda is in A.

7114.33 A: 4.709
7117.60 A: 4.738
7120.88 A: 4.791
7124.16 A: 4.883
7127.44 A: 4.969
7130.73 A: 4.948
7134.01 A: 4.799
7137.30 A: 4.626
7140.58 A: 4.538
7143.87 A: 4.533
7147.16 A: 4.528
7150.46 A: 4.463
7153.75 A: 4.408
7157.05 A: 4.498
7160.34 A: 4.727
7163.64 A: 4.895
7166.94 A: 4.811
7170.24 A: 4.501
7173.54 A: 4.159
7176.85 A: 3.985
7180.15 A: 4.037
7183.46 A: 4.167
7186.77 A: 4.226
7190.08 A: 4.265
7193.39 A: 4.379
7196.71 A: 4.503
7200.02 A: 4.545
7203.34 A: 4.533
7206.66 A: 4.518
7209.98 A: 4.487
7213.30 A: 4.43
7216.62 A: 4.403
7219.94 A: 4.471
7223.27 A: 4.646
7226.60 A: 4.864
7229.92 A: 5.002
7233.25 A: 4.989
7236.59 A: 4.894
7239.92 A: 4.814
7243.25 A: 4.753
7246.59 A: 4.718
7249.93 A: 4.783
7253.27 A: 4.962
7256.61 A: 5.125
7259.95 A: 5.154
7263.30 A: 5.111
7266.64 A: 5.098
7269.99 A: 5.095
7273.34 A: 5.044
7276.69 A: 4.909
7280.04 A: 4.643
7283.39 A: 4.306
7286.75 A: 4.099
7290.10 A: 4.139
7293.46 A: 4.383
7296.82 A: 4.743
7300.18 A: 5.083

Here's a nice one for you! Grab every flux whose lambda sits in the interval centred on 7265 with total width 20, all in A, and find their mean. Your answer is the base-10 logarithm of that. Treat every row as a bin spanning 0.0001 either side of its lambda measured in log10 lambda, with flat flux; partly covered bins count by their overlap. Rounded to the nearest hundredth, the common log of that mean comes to 0.71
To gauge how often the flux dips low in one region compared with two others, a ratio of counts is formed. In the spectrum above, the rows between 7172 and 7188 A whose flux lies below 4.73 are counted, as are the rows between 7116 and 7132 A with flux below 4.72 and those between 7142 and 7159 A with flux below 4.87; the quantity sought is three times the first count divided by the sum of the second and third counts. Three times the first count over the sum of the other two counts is 3.0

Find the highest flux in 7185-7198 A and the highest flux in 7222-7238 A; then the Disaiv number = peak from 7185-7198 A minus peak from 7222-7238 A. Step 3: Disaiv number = -0.50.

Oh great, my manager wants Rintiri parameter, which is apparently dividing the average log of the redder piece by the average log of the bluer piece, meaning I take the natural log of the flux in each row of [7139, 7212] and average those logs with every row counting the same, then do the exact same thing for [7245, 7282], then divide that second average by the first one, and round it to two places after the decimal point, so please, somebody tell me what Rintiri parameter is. 1.08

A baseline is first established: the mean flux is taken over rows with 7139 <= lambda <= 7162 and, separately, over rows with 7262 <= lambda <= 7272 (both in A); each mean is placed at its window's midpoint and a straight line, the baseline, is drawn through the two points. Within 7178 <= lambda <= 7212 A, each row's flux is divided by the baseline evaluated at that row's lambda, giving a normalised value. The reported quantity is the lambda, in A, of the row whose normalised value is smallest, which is 7180.15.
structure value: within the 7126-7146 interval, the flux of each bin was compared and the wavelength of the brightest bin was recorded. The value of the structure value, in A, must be 7127.44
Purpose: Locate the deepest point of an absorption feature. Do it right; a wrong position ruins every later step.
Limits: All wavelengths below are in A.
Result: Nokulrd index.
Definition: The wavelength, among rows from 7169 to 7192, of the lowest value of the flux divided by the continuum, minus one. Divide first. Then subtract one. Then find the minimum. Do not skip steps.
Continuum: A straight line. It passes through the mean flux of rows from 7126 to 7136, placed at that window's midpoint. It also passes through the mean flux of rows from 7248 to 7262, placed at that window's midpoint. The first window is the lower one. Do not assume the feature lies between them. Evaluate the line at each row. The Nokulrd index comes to 7176.85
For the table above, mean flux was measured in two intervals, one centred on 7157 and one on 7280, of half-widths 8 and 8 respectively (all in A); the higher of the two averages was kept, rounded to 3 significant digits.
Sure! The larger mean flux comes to 4.60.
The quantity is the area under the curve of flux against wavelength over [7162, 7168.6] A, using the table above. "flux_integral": 32.0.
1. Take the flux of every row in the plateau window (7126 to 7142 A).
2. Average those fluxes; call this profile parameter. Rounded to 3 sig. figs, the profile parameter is 4.78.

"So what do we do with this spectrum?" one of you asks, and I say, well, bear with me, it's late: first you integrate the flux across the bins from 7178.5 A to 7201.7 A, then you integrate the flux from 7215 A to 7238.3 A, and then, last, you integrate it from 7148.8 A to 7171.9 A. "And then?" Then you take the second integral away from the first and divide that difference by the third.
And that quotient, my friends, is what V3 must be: -0.10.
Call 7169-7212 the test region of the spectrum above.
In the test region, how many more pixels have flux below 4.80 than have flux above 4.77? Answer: 13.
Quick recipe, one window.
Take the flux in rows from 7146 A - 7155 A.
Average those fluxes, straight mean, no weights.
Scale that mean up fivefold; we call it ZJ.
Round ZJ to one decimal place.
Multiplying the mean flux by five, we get 22.3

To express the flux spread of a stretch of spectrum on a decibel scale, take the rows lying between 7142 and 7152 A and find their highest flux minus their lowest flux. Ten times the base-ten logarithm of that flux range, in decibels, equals -12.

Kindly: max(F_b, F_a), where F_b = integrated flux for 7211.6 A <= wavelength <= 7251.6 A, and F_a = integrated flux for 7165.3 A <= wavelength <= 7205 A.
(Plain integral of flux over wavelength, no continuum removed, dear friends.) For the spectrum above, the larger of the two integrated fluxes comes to 189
